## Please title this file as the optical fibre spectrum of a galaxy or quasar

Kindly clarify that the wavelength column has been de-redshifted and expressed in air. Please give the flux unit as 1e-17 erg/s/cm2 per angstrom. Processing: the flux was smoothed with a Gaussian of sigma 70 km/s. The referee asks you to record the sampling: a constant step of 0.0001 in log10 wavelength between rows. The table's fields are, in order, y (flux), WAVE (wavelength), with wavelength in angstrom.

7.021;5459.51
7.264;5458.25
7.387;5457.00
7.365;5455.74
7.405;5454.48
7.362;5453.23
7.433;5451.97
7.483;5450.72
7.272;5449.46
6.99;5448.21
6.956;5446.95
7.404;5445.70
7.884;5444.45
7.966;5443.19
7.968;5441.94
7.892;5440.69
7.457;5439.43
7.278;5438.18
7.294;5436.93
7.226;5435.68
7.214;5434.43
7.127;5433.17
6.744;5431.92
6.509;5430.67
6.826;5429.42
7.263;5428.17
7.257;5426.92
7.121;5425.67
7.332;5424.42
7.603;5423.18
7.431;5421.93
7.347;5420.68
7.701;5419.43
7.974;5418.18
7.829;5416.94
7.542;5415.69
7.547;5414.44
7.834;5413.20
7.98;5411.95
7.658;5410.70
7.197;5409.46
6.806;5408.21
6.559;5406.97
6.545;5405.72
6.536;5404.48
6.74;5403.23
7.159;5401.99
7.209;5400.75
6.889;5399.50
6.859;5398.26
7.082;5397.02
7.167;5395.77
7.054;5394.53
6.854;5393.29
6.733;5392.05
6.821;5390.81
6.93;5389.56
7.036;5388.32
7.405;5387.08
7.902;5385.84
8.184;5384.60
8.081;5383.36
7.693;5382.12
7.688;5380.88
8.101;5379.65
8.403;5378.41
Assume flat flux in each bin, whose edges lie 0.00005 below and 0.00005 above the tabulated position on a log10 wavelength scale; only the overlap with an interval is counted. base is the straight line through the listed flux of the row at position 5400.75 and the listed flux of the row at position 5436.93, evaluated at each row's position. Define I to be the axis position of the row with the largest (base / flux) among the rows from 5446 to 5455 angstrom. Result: 5446.95 angstrom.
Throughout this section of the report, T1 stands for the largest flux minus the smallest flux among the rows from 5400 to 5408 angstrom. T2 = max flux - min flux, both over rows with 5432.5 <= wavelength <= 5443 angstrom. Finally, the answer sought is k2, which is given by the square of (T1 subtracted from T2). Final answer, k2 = 0.0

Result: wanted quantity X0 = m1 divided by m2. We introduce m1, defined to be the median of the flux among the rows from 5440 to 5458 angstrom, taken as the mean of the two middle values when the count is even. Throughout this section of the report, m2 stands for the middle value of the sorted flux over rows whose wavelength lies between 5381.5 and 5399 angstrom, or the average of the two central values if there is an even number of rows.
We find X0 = 1.05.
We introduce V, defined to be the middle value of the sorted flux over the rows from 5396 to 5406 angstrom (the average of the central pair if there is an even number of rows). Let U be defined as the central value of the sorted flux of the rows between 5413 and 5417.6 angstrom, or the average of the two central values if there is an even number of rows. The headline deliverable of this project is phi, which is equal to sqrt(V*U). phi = 7.27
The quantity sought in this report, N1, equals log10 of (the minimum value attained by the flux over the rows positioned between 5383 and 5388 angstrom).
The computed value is 0.87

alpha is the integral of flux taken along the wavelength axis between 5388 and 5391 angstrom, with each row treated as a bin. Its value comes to 20.7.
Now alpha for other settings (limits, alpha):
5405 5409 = 26.6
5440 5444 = 31.7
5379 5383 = 31.4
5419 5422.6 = 26.9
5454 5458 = 29.5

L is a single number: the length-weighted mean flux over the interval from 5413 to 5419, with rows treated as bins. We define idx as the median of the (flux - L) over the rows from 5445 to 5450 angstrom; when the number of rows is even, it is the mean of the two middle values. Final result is -0.6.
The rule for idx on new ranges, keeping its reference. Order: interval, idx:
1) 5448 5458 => -0.4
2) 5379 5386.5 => 0.2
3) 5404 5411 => -1.1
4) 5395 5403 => -0.6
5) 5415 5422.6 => -0.1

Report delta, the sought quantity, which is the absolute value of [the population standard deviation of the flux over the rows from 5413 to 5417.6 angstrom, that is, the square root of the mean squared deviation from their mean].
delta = 0.14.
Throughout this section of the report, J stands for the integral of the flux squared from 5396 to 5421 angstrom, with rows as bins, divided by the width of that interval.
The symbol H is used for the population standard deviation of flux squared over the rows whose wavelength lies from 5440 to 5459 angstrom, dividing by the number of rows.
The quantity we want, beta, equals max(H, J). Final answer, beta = 52.7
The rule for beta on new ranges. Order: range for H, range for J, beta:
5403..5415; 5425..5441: 51.3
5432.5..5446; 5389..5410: 47.5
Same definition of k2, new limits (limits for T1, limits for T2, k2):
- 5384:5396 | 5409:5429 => 0.4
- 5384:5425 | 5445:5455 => 1.3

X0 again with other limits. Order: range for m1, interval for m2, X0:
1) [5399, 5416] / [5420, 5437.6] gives 0.99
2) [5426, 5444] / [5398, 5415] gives 1.03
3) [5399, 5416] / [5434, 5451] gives 0.98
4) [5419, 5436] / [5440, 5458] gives 0.98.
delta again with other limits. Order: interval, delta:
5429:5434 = 0.22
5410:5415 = 0.17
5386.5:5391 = 0.22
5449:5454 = 0.08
